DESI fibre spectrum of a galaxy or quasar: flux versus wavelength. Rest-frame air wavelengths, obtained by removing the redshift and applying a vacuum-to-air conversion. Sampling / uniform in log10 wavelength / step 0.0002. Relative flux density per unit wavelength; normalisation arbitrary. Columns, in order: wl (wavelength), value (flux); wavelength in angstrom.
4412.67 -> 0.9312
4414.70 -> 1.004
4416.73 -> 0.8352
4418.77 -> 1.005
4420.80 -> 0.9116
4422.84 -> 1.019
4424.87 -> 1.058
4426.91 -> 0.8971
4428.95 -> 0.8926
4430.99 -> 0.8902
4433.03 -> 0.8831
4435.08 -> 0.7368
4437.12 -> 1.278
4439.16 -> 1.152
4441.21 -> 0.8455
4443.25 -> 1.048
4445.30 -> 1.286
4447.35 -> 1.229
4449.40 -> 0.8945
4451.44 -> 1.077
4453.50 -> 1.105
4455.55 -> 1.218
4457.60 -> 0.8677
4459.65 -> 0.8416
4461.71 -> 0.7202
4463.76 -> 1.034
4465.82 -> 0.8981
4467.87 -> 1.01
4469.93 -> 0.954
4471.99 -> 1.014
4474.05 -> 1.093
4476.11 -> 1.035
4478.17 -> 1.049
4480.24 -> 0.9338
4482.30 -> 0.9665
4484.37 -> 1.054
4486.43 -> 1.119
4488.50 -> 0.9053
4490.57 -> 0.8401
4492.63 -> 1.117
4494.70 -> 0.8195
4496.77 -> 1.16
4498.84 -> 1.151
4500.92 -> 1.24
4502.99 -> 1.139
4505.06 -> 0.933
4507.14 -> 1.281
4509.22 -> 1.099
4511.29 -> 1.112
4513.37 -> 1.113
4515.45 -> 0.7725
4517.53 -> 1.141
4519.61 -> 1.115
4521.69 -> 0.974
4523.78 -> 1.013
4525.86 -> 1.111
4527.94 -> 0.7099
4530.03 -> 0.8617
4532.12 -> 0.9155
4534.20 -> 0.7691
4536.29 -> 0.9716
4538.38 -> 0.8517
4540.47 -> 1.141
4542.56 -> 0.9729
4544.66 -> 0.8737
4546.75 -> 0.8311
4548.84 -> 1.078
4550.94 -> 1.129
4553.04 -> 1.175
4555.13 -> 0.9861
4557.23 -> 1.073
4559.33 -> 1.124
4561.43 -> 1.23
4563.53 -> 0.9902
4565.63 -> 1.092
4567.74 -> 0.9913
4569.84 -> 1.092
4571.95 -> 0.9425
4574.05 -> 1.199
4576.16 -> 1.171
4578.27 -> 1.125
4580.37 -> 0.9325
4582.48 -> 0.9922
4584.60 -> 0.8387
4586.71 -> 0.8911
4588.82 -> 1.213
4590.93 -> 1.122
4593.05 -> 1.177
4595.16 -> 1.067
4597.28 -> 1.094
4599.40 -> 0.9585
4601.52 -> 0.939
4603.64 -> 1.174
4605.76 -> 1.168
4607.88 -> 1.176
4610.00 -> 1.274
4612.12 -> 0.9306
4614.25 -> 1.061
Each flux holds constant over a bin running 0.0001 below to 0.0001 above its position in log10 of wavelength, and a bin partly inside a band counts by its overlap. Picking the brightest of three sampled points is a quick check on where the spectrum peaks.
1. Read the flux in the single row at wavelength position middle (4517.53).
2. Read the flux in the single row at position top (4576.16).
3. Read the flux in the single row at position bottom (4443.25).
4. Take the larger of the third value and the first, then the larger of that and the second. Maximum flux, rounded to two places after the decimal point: 1.17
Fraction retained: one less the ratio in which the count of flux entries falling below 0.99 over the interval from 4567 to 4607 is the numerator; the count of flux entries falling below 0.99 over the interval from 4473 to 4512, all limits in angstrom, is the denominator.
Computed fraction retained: 0.0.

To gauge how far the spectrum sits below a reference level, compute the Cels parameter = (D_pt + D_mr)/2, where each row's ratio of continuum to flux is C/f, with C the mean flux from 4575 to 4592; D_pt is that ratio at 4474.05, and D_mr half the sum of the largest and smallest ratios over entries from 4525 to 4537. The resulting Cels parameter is 1.07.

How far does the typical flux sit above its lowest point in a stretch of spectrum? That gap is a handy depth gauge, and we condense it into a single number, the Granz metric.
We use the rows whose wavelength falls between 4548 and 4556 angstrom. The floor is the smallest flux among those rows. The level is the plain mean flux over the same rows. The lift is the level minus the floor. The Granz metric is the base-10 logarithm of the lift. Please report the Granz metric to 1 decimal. -1.0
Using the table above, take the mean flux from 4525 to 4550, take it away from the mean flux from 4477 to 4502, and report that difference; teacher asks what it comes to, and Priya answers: 0.11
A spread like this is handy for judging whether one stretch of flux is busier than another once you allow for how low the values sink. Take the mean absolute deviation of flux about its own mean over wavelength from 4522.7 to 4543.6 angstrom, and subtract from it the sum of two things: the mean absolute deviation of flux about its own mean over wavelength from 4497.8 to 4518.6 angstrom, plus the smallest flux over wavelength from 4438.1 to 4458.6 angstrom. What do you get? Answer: -0.83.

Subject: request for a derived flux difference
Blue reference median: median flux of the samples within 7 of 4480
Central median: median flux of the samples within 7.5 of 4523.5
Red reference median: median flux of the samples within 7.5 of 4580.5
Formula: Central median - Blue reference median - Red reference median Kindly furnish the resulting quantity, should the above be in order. -1.03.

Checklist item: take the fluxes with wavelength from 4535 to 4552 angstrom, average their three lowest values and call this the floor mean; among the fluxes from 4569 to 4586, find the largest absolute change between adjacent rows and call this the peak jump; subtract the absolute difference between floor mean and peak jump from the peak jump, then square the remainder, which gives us 0.12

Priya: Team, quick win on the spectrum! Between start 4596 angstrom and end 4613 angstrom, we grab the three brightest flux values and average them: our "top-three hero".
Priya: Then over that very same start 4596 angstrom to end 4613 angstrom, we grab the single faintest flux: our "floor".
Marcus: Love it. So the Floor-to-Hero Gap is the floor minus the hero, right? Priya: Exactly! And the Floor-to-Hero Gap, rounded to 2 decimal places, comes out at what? -0.28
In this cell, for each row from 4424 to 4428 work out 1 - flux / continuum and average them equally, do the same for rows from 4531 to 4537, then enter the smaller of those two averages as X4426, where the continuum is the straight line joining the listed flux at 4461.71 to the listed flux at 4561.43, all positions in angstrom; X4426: -0.8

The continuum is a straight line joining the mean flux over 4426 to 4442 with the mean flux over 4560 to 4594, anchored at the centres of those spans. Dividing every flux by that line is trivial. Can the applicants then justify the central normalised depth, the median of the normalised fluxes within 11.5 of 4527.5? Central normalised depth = 0.94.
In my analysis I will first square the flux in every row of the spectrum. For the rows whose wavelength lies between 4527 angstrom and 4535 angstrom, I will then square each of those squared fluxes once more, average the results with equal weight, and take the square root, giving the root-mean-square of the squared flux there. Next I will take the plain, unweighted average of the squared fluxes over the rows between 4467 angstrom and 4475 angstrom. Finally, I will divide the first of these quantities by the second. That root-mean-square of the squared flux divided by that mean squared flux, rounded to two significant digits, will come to 0.66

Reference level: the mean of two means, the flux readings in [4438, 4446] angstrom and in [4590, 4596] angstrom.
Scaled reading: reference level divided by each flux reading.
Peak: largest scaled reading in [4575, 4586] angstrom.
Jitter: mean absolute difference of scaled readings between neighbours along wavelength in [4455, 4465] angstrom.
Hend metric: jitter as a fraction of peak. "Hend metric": 0.21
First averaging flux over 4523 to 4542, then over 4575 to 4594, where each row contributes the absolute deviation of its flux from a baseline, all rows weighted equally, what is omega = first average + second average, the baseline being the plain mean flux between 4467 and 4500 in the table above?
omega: 0.263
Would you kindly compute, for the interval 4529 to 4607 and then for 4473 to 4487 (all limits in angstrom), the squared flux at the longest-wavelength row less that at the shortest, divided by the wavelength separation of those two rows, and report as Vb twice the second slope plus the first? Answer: 0.02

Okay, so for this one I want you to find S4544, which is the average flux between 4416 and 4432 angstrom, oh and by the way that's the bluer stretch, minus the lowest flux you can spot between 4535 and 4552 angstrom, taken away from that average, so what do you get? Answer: 0.11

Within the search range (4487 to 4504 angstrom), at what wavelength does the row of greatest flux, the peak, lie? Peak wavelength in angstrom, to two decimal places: 4500.92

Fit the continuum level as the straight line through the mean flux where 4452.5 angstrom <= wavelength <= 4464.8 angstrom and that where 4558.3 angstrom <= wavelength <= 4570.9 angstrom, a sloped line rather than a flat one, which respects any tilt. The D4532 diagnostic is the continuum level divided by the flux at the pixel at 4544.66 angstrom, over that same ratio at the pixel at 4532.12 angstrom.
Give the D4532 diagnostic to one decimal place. 1.1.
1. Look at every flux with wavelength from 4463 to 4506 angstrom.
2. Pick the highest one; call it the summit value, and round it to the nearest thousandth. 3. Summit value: 1.240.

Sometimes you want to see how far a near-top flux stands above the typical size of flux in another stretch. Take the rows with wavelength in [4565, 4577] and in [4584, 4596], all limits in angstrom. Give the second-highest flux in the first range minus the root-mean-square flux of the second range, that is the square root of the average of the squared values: 0.11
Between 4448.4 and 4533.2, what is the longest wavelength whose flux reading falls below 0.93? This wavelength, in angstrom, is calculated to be 4532.12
